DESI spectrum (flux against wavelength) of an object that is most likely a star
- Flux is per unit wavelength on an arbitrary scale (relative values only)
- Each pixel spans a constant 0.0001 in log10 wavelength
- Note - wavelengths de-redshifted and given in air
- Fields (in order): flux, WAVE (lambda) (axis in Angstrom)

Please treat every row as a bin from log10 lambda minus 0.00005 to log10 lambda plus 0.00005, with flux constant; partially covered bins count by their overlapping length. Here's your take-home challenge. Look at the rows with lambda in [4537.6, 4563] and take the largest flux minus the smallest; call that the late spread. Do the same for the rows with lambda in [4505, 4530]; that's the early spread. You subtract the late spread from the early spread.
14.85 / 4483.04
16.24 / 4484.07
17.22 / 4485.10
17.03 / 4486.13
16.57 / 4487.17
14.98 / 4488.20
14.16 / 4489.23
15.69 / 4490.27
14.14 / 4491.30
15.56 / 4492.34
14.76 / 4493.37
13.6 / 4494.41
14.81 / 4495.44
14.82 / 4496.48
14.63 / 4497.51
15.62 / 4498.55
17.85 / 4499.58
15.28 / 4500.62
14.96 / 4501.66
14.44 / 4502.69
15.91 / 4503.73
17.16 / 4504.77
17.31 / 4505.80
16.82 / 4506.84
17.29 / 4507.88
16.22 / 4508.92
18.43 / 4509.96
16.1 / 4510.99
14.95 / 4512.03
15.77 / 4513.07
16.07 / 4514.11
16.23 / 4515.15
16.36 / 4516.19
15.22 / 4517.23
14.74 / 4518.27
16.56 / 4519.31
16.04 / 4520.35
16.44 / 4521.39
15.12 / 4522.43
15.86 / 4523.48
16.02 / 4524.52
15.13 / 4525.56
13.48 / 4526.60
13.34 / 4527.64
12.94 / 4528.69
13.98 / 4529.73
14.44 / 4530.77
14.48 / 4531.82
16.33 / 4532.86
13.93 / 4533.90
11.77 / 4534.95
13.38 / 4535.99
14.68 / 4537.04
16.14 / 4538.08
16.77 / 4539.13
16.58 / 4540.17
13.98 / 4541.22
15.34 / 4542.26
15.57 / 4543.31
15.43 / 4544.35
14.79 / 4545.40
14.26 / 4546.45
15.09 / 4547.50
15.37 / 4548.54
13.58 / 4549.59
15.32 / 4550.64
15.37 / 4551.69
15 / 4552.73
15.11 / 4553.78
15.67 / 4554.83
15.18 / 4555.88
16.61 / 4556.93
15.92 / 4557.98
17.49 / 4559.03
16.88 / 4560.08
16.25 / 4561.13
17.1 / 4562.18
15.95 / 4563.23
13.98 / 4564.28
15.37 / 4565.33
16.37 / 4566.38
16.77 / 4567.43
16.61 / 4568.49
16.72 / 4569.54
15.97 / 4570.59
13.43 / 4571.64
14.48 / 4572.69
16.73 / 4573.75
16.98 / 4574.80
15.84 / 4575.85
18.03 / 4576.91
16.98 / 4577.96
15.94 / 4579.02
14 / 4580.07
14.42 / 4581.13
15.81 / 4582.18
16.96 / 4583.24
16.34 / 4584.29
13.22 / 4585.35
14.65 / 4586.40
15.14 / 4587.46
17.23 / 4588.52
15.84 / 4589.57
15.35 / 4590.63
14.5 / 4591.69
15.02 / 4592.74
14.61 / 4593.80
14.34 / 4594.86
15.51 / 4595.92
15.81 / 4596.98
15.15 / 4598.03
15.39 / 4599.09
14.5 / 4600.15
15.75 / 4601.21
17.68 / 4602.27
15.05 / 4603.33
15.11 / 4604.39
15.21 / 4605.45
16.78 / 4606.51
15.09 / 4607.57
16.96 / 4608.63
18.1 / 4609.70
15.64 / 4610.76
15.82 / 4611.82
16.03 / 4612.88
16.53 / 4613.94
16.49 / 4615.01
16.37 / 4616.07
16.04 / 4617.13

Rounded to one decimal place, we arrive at 1.6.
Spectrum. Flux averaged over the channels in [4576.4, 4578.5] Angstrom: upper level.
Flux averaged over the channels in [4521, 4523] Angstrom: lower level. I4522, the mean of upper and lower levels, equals 16.6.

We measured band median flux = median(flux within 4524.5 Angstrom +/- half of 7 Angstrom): 15.1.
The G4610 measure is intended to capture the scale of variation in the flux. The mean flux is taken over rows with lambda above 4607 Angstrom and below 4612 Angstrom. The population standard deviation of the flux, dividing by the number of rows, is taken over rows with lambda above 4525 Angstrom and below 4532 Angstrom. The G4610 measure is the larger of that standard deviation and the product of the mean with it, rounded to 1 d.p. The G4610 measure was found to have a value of 11.6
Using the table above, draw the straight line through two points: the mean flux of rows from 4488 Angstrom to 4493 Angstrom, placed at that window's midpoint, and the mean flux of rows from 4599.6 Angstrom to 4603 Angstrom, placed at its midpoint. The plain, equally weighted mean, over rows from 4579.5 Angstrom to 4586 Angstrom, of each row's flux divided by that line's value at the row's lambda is 0.96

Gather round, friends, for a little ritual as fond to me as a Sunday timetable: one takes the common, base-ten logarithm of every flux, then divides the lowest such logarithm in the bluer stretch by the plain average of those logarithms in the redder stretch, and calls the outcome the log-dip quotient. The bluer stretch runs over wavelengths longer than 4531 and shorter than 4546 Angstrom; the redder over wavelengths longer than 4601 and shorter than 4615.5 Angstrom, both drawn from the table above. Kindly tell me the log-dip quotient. 0.887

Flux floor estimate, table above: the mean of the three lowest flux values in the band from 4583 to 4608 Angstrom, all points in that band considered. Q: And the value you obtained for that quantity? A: 14.0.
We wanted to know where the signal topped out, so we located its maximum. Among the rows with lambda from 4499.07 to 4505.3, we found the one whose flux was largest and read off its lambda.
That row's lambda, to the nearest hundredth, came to 4499.58 Angstrom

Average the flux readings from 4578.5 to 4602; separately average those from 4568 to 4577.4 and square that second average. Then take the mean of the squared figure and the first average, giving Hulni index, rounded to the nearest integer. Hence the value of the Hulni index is 137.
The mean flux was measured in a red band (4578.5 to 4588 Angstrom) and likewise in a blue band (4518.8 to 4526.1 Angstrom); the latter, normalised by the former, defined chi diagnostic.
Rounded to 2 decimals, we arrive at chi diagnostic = 1.05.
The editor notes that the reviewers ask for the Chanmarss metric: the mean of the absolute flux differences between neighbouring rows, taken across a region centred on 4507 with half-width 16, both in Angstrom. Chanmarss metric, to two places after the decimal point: 0.97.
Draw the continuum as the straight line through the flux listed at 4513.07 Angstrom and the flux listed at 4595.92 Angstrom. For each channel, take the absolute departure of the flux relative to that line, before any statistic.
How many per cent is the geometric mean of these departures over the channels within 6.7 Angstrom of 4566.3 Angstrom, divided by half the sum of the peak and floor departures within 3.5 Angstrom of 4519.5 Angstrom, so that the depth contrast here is 132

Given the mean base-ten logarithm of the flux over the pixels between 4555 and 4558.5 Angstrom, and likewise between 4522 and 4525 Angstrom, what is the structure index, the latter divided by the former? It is 0.99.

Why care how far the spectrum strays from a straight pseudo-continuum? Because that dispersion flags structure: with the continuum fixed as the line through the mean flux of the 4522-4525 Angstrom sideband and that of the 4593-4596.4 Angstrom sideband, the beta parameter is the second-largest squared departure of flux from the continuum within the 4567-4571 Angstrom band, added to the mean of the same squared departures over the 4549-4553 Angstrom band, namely 3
